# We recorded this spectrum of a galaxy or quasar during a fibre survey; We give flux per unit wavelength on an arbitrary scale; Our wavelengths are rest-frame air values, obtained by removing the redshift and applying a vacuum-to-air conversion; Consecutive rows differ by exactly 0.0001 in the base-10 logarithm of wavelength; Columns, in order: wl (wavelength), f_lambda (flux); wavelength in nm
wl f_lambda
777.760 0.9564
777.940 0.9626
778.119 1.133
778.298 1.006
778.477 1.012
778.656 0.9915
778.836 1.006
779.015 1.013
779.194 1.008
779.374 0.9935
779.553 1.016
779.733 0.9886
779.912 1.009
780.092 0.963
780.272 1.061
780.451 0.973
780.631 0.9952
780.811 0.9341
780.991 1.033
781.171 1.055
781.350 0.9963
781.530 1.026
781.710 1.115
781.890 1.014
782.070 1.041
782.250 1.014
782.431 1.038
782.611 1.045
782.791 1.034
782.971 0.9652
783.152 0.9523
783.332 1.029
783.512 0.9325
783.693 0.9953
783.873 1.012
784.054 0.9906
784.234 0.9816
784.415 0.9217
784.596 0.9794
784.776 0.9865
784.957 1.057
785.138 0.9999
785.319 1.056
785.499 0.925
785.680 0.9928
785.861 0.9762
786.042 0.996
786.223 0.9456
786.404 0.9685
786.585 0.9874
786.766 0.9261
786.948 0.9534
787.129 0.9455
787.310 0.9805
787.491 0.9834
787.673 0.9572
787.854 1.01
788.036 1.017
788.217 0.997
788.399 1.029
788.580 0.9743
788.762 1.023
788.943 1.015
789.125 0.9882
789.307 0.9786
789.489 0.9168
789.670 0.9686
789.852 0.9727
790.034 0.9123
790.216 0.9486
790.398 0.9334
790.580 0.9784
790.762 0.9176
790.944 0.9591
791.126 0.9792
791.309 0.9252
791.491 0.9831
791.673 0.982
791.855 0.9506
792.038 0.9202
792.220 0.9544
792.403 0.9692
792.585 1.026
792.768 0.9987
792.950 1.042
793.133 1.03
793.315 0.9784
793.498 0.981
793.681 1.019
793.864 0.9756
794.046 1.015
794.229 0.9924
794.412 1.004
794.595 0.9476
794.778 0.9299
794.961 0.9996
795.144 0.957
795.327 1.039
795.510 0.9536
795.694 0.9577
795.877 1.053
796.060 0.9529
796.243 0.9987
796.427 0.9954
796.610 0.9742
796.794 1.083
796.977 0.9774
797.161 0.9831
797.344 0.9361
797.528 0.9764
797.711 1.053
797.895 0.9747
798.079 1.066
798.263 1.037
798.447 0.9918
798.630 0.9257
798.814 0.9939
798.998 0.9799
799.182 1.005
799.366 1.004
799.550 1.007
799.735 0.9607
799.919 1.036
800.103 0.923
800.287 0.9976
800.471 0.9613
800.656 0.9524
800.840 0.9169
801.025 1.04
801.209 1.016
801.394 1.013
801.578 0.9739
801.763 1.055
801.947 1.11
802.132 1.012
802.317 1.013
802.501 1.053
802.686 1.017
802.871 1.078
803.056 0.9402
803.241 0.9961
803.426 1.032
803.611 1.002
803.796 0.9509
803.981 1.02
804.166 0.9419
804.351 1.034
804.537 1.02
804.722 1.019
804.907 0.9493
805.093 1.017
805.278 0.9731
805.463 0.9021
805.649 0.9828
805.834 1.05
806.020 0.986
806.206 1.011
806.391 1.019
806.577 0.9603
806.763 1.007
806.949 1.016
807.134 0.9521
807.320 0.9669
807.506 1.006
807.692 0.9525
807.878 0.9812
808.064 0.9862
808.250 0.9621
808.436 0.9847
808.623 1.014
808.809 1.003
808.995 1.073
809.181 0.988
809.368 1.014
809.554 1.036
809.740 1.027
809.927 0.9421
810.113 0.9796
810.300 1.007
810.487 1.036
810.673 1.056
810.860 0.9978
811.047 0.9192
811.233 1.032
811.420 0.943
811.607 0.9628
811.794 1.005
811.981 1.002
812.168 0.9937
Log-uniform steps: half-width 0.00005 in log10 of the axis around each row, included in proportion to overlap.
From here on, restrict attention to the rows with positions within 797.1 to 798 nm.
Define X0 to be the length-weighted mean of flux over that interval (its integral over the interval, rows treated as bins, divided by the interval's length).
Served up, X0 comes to 0.99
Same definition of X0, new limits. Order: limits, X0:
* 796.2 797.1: 1.00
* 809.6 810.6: 1.00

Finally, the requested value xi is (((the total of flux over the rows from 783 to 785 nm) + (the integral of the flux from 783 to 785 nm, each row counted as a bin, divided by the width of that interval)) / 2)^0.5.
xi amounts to 2.43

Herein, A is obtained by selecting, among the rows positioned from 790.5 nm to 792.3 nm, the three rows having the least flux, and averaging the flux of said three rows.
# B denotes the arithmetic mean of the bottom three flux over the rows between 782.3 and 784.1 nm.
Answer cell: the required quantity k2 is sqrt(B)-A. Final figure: 0.054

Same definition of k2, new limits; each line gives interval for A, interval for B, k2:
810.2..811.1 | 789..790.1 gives -0.009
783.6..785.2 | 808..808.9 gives 0.028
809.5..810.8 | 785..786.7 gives -0.003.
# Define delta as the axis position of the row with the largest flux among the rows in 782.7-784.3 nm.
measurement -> 782.791 nm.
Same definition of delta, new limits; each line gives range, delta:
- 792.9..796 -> 795.877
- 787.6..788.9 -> 788.399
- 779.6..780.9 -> 780.272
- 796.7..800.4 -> 796.794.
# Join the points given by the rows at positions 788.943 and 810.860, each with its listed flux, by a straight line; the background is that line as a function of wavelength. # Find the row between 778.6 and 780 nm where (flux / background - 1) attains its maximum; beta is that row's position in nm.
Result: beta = 779.553 nm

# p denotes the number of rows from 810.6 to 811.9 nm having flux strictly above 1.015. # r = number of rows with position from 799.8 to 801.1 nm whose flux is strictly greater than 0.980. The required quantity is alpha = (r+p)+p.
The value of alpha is 7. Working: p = 2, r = 3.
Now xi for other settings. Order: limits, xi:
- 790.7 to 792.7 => 2.40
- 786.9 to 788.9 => 2.44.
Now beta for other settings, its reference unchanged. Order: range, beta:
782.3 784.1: 782.611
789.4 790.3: 789.852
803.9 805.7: 804.351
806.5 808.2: 806.949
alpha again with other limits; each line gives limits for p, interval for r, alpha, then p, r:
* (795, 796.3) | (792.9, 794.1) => 9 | 2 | 5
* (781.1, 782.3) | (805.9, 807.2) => 13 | 4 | 5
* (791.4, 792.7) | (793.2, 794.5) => 7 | 1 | 5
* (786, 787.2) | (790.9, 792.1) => 2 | 0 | 2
